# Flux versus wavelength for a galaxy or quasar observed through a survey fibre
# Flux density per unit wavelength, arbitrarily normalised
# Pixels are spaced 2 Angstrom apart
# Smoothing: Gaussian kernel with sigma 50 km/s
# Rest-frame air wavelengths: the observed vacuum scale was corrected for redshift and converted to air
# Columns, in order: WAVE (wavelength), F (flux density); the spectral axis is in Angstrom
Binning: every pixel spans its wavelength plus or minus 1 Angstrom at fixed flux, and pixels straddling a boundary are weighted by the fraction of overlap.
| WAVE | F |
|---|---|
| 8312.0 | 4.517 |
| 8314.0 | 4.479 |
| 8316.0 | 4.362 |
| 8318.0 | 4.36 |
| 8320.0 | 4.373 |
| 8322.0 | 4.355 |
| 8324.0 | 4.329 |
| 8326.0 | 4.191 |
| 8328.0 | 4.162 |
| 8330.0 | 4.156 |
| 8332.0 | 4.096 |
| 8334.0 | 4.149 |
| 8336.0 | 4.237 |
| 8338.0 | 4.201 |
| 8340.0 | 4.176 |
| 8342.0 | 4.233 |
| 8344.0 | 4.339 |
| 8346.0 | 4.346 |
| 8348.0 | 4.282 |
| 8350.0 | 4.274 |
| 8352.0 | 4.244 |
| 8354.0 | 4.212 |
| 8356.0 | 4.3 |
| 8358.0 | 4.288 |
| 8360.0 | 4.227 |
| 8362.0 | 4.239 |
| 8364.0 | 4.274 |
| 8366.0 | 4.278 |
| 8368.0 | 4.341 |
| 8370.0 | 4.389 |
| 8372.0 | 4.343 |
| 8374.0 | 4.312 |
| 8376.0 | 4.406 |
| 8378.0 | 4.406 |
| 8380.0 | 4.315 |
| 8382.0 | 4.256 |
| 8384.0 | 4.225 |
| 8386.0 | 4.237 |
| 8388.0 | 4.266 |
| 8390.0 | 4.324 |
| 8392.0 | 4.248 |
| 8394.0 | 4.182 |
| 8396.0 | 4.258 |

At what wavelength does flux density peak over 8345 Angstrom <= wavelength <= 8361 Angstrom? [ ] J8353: 8346.0 Angstrom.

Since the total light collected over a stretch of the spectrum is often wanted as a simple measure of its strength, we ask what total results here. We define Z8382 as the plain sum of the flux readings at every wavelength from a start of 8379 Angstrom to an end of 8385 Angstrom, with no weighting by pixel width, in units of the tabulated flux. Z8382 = 12.8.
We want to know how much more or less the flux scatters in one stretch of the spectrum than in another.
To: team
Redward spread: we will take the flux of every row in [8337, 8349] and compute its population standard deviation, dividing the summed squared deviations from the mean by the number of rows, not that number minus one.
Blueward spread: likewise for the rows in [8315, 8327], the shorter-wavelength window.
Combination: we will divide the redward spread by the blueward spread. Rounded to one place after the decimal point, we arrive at 1.0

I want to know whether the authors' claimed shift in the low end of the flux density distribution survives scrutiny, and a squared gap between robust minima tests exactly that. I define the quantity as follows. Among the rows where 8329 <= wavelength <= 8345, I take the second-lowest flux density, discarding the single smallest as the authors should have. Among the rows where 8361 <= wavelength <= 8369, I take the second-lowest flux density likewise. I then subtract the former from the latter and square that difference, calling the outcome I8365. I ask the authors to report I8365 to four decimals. 0.0156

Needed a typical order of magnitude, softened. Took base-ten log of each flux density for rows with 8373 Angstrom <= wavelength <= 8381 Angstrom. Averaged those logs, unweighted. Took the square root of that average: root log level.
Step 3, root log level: 0.800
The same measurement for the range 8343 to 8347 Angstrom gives 0.799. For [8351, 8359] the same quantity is 0.793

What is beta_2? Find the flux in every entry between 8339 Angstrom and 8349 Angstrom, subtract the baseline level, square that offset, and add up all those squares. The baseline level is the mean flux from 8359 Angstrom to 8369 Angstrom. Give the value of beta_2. 0.021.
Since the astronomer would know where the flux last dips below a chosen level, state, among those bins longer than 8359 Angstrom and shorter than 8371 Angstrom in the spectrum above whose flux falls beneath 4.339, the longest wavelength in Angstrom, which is 8366.0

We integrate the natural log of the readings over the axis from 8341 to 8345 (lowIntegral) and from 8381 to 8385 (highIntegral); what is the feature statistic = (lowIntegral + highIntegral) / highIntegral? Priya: 2.01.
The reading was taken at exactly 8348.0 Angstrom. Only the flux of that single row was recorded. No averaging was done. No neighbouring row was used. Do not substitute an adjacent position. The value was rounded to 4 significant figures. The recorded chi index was 4.282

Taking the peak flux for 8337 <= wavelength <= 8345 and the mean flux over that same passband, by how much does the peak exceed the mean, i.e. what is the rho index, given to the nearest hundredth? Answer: 0.10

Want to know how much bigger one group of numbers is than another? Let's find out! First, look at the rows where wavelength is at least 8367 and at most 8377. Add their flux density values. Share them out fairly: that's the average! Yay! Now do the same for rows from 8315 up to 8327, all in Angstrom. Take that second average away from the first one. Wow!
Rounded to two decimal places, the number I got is 0.03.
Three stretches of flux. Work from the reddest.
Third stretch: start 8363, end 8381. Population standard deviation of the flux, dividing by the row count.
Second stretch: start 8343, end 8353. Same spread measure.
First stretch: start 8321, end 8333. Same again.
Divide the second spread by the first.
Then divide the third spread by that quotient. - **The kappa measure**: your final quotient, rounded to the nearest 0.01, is 0.12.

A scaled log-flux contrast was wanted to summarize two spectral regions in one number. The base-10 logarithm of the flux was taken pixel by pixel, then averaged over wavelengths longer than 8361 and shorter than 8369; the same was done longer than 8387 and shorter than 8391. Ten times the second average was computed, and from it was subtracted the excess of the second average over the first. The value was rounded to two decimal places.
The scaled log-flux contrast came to 6.33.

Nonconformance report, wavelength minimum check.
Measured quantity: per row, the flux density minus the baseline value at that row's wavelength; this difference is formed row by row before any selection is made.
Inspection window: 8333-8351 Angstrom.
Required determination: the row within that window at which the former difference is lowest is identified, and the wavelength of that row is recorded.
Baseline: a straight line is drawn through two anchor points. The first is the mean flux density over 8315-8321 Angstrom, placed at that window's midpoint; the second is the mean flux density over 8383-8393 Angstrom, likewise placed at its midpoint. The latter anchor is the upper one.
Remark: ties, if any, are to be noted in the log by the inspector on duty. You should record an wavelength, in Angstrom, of 8334.0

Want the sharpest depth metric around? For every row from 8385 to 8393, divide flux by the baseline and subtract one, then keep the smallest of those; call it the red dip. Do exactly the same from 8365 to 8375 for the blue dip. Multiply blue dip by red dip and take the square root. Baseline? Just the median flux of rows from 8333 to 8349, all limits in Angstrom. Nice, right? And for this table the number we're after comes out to 0.0022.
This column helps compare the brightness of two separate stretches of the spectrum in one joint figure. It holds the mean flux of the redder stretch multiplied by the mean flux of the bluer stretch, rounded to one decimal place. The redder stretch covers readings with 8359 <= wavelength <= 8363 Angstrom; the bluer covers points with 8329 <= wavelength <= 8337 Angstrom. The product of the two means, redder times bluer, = 17.6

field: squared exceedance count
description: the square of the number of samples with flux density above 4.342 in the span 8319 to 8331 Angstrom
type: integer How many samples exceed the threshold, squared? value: 4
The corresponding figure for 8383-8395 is 0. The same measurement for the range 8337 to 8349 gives 1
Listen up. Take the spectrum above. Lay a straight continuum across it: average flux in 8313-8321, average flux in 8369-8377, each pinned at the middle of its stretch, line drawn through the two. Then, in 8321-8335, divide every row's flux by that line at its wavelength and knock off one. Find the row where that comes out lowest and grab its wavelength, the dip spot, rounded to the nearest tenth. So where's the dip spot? 8332.0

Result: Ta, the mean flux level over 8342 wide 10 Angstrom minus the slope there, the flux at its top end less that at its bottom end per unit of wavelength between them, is 4.24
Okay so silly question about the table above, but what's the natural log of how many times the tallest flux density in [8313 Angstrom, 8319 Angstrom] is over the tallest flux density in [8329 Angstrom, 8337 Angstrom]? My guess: 0.056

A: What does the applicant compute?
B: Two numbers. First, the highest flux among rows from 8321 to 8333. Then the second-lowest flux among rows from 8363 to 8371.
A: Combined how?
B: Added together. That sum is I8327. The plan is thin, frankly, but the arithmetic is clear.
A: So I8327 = 8.63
